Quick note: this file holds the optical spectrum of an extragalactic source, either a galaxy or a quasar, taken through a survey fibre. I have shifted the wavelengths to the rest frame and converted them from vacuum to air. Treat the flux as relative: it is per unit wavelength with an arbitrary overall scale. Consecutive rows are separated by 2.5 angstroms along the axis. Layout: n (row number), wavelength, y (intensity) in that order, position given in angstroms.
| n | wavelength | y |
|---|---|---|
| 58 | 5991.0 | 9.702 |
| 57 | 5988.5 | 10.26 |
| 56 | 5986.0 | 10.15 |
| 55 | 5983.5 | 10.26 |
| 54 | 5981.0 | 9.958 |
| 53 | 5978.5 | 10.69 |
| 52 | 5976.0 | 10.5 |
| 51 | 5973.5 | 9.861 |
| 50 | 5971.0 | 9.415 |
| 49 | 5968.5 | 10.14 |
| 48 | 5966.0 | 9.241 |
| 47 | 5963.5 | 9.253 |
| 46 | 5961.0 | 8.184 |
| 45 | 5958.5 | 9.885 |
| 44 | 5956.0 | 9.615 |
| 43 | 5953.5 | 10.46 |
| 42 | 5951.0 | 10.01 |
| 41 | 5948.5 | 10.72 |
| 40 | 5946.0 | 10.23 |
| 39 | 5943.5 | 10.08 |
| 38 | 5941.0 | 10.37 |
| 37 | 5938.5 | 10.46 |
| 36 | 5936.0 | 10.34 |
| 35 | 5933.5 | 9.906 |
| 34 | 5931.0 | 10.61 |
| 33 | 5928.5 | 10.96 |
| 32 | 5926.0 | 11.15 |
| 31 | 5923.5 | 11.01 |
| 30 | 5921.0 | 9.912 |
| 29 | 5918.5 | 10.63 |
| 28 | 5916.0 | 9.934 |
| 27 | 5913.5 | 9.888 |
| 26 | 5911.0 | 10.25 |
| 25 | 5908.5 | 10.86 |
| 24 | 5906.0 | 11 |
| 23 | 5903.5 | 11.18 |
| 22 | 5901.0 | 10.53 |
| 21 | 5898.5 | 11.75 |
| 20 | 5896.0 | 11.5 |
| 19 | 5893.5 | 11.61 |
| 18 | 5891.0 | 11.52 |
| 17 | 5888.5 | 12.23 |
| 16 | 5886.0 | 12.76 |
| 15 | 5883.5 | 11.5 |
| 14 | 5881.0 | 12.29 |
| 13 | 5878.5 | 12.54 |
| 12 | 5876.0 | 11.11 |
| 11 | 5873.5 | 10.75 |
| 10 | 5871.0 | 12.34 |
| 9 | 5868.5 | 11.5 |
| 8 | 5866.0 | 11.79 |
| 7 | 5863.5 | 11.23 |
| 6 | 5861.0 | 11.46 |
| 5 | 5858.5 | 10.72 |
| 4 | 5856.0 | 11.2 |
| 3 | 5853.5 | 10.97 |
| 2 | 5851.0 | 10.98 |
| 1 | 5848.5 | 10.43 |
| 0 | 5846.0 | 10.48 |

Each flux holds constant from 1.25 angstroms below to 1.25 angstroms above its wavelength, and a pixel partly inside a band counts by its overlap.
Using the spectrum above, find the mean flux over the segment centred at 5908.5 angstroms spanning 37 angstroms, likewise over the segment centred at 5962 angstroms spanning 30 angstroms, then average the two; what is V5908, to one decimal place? 10.3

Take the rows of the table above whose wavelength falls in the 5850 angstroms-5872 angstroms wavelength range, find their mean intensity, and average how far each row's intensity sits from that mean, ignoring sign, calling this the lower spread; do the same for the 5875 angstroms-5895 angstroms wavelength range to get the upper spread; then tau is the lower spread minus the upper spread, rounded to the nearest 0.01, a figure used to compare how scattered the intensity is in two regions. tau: -0.14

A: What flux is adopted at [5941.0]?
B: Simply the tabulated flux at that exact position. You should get 10.37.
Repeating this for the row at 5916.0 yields 9.934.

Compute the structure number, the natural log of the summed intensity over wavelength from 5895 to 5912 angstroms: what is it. 4.3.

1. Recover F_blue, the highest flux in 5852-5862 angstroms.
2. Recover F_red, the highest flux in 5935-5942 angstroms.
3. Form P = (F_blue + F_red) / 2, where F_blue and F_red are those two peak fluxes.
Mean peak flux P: 11.0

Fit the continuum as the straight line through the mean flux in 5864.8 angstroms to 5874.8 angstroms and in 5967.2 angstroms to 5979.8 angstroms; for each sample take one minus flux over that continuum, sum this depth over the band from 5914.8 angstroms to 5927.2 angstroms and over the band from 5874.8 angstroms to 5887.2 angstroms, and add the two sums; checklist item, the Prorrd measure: -0.11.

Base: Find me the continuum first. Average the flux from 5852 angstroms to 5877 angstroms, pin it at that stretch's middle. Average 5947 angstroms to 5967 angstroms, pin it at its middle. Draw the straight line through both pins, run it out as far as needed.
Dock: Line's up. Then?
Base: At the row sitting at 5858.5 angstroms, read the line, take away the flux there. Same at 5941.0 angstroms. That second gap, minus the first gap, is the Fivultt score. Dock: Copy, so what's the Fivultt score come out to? -1.1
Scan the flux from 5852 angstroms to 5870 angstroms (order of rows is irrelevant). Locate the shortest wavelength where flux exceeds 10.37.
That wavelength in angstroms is 5853.5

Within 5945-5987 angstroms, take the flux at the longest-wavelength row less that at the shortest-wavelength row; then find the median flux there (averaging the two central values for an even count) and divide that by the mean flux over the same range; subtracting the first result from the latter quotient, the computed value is 1.1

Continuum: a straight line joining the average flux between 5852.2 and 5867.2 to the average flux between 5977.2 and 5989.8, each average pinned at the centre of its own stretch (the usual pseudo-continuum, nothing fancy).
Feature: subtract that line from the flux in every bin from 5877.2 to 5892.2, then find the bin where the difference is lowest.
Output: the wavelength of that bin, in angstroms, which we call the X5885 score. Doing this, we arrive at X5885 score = 5883.5 angstroms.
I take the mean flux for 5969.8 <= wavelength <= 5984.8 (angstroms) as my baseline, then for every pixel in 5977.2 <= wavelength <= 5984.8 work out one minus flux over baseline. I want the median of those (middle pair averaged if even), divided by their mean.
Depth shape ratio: 0.77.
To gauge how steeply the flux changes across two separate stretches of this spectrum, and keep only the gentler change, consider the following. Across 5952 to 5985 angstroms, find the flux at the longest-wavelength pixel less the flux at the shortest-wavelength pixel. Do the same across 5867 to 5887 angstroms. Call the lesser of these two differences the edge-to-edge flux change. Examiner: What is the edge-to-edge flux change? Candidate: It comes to -0.2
